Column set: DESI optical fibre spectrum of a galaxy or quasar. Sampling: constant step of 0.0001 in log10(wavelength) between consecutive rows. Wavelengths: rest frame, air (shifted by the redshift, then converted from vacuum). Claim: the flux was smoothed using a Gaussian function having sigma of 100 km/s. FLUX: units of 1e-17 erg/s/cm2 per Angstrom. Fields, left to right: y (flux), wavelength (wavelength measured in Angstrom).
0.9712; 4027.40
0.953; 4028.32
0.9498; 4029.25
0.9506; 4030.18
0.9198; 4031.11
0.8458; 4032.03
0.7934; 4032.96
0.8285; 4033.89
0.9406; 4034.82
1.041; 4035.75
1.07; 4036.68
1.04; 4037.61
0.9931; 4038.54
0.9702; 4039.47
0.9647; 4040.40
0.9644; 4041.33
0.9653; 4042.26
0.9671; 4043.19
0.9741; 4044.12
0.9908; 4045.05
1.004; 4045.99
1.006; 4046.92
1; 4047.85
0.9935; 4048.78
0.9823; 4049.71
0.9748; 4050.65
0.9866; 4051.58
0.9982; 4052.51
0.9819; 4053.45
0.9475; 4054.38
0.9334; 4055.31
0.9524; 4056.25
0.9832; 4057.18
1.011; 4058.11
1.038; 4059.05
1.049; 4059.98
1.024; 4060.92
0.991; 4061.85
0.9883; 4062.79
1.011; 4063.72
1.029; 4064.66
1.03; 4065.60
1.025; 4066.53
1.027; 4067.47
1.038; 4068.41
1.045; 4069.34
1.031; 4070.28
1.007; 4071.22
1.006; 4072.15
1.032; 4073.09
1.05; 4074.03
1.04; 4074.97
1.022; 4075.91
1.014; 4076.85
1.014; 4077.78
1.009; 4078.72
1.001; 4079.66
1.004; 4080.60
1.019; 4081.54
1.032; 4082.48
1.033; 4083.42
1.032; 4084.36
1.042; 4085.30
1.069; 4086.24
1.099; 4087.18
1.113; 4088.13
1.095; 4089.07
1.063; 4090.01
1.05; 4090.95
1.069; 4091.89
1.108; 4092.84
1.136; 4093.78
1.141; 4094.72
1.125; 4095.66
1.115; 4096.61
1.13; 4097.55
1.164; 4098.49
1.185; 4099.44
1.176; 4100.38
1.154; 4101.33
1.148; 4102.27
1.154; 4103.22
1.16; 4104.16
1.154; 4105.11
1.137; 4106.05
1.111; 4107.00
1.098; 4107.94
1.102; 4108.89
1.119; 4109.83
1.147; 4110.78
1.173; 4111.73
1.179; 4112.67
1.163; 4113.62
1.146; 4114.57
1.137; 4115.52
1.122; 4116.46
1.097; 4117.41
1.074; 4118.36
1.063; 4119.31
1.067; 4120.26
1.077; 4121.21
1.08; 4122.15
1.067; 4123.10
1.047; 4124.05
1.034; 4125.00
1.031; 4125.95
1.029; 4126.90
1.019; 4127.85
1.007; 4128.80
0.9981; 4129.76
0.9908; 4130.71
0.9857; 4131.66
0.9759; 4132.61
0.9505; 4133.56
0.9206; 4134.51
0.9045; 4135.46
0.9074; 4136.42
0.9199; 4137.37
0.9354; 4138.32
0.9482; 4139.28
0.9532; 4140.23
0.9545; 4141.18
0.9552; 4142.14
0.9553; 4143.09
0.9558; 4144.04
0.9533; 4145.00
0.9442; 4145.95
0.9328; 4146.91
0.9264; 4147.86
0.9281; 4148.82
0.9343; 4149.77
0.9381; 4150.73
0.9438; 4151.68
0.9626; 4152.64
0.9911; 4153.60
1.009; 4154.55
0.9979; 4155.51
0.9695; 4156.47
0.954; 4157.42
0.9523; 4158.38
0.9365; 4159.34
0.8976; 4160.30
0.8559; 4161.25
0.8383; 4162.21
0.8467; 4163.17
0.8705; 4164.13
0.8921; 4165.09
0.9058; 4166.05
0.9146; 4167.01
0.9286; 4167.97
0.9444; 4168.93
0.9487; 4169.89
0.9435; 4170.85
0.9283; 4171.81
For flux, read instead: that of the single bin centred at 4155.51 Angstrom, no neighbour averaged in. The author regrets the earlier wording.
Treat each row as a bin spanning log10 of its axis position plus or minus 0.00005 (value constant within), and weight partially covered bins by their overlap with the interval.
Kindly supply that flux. 0.9979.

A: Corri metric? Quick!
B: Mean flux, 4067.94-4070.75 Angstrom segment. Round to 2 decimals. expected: 1.04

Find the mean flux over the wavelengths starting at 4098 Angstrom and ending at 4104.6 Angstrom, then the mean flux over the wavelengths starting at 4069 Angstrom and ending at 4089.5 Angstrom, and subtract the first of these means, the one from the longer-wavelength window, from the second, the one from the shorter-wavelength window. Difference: -0.13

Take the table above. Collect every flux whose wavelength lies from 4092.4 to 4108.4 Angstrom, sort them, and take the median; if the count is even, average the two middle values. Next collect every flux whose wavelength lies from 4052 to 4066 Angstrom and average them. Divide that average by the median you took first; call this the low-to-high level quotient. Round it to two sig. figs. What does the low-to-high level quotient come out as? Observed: 0.87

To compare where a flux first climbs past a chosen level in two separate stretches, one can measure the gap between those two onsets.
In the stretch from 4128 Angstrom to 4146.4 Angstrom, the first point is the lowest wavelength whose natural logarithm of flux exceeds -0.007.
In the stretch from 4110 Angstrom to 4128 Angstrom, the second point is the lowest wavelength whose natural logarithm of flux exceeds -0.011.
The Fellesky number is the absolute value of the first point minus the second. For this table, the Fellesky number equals 18.0 Angstrom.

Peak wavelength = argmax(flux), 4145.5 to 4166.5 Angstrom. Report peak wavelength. 4154.55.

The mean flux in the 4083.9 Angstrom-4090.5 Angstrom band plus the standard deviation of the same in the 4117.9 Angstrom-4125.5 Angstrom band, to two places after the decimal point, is 1.09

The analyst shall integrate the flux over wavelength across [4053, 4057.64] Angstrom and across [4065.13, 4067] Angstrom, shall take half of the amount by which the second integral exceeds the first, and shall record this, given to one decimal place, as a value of -1.3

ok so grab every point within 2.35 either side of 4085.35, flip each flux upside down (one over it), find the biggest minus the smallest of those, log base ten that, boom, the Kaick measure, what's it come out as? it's -1.23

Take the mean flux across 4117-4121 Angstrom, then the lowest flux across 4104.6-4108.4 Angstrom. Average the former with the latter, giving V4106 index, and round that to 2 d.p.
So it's 1.09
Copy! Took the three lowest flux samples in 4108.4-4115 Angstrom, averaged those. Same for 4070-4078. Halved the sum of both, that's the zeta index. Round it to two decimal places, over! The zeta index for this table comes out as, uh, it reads 1.07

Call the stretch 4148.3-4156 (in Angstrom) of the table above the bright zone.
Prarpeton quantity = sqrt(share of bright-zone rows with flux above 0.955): 0.71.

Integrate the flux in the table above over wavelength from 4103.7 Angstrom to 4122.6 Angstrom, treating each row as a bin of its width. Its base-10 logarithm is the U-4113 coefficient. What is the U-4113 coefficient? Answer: 1.33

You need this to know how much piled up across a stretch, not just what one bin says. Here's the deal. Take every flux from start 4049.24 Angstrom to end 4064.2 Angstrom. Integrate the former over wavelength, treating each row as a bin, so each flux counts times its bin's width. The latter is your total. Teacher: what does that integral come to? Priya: 14.8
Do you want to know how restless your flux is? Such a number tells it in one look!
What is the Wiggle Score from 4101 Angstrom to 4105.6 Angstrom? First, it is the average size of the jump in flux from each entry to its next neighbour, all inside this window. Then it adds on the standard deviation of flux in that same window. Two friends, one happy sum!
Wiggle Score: 0.010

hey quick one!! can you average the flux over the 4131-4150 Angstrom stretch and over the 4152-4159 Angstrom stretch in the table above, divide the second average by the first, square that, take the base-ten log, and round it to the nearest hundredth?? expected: 0.03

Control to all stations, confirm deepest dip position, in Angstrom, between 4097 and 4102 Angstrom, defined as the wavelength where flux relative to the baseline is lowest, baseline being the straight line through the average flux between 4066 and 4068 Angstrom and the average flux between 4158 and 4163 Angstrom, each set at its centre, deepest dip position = 4097.55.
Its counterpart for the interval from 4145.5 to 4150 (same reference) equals 4147.86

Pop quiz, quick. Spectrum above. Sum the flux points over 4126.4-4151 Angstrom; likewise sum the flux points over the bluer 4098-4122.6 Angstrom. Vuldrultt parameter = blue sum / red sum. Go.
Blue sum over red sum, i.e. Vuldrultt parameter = 1.18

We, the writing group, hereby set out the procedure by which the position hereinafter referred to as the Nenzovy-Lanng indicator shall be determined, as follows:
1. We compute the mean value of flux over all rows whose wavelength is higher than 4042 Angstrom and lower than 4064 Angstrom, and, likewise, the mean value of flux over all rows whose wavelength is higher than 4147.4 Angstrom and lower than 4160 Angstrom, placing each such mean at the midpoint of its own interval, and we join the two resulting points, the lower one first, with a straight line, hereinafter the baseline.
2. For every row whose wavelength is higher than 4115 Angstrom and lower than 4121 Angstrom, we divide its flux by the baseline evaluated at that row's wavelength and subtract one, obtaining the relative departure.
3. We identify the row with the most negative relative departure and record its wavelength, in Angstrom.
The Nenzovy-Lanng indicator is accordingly 4119.31 Angstrom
